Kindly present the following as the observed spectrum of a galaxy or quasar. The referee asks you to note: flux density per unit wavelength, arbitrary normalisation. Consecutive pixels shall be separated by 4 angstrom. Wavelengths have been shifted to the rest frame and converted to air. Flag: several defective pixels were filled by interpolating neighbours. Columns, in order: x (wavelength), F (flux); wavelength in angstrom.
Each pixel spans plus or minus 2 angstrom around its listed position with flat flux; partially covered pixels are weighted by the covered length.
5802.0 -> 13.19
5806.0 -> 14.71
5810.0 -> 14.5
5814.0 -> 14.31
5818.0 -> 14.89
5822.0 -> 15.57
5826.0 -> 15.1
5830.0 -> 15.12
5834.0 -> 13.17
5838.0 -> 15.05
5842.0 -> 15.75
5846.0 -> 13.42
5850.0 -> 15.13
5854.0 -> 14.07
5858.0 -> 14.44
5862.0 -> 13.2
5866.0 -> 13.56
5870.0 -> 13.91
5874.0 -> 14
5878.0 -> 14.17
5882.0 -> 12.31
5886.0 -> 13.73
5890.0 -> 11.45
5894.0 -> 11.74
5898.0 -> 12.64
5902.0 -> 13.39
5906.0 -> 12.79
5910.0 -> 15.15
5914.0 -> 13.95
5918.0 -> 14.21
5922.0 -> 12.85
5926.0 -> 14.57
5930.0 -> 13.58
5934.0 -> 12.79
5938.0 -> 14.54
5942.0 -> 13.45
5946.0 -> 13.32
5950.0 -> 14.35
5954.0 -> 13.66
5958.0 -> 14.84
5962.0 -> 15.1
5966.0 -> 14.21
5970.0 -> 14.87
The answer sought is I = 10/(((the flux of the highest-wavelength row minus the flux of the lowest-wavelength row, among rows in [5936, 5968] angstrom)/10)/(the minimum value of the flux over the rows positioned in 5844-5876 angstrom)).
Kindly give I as -4000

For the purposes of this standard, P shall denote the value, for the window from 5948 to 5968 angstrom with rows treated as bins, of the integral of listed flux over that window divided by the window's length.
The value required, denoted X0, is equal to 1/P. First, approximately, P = 14.4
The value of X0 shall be 0.069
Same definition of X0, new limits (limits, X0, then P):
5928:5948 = 0.074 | 13.5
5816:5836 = 0.068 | 14.8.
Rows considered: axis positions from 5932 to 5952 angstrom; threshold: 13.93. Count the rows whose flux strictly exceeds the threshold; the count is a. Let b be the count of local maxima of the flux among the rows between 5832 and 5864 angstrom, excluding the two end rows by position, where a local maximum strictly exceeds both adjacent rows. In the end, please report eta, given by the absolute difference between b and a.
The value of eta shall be 1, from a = 2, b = 3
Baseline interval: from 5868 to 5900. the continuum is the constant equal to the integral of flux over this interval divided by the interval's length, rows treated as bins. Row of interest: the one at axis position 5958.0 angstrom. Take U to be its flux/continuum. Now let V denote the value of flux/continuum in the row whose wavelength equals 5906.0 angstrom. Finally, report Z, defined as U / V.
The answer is 1.16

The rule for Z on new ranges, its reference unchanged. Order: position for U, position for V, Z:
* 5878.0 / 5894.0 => 1.21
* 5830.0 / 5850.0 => 1.00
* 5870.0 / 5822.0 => 0.89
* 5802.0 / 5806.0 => 0.90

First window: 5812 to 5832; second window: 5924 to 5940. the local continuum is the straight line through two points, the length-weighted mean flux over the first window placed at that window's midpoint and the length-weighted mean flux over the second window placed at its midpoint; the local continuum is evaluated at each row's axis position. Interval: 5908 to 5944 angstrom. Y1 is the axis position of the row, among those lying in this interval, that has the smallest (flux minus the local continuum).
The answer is 5922.0 angstrom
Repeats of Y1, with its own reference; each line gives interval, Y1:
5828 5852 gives 5834.0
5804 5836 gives 5834.0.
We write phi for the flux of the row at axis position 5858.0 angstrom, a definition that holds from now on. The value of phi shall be 14.44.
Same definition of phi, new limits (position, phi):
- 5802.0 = 13.19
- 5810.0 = 14.5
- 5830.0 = 15.12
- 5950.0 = 14.35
